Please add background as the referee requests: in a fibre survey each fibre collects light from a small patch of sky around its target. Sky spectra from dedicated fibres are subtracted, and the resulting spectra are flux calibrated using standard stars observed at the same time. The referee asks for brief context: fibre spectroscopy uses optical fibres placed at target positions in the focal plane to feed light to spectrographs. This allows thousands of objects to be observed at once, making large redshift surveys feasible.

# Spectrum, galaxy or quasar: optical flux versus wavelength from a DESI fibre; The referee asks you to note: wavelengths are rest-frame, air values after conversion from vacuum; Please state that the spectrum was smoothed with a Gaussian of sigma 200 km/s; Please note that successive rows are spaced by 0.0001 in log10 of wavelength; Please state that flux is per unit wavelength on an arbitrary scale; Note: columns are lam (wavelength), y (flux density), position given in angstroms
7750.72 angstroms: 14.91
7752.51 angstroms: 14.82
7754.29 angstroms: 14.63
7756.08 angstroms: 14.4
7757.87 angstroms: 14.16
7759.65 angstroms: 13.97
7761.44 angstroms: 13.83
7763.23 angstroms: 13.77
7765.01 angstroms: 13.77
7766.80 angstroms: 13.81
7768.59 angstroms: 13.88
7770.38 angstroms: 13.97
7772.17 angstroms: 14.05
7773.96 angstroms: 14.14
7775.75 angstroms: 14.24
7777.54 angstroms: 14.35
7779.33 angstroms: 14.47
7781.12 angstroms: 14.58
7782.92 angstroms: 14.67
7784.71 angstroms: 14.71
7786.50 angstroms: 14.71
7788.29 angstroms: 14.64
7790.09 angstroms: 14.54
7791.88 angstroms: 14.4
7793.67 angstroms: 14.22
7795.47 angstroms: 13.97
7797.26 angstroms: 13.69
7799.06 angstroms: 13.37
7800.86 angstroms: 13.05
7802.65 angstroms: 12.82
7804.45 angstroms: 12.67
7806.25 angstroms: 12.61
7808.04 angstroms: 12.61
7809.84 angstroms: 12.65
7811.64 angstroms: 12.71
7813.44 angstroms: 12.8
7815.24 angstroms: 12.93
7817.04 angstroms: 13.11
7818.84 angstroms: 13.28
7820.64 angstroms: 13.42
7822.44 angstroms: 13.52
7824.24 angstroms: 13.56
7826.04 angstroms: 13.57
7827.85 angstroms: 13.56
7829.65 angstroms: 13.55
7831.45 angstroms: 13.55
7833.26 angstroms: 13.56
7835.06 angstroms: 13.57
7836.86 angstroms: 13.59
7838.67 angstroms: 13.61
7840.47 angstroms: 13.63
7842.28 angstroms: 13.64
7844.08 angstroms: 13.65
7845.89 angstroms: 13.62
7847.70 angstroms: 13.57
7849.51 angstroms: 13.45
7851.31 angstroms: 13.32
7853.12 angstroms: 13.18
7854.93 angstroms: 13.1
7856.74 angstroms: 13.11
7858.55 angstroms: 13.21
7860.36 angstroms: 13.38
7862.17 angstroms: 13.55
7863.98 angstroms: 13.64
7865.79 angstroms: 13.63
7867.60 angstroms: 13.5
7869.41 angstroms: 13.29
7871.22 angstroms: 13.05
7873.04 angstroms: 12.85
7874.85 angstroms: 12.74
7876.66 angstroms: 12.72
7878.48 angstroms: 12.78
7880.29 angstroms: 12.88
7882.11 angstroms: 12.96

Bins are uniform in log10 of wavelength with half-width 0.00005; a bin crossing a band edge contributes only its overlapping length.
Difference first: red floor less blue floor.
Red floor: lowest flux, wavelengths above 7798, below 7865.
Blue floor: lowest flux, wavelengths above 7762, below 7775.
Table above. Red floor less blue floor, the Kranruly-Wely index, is -1.2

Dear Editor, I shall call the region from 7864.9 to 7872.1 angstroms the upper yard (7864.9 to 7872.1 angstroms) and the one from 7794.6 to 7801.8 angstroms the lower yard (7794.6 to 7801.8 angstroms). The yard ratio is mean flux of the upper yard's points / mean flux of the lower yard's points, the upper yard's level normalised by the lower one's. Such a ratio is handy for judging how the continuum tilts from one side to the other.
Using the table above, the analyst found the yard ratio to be 0.99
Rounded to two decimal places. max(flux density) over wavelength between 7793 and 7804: 14.22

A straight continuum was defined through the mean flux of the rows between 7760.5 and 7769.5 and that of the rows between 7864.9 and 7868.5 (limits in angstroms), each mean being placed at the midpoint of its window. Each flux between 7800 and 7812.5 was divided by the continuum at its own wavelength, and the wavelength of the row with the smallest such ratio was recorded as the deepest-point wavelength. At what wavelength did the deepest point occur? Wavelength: 7806.25 angstroms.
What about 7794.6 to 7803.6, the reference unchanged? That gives 7802.65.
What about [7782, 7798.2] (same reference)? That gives 7797.26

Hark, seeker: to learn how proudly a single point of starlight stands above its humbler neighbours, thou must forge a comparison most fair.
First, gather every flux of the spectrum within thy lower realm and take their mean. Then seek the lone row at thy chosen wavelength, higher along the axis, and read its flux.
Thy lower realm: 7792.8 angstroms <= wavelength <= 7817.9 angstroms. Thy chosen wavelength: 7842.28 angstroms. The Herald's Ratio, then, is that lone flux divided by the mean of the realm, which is 1.04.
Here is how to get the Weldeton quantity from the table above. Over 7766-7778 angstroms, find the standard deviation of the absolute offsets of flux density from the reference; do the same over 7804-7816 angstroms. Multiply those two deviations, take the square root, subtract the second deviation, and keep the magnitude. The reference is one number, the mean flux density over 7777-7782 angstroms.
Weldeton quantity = 0.03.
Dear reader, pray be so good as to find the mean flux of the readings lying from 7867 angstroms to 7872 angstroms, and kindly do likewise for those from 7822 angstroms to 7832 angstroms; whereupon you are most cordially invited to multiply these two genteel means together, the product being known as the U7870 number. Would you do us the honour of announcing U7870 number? 180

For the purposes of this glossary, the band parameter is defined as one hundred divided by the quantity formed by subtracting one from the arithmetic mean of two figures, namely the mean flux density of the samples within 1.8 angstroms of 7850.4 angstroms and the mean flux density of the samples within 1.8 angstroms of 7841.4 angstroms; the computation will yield 7.99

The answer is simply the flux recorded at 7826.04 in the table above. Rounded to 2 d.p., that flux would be 13.57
